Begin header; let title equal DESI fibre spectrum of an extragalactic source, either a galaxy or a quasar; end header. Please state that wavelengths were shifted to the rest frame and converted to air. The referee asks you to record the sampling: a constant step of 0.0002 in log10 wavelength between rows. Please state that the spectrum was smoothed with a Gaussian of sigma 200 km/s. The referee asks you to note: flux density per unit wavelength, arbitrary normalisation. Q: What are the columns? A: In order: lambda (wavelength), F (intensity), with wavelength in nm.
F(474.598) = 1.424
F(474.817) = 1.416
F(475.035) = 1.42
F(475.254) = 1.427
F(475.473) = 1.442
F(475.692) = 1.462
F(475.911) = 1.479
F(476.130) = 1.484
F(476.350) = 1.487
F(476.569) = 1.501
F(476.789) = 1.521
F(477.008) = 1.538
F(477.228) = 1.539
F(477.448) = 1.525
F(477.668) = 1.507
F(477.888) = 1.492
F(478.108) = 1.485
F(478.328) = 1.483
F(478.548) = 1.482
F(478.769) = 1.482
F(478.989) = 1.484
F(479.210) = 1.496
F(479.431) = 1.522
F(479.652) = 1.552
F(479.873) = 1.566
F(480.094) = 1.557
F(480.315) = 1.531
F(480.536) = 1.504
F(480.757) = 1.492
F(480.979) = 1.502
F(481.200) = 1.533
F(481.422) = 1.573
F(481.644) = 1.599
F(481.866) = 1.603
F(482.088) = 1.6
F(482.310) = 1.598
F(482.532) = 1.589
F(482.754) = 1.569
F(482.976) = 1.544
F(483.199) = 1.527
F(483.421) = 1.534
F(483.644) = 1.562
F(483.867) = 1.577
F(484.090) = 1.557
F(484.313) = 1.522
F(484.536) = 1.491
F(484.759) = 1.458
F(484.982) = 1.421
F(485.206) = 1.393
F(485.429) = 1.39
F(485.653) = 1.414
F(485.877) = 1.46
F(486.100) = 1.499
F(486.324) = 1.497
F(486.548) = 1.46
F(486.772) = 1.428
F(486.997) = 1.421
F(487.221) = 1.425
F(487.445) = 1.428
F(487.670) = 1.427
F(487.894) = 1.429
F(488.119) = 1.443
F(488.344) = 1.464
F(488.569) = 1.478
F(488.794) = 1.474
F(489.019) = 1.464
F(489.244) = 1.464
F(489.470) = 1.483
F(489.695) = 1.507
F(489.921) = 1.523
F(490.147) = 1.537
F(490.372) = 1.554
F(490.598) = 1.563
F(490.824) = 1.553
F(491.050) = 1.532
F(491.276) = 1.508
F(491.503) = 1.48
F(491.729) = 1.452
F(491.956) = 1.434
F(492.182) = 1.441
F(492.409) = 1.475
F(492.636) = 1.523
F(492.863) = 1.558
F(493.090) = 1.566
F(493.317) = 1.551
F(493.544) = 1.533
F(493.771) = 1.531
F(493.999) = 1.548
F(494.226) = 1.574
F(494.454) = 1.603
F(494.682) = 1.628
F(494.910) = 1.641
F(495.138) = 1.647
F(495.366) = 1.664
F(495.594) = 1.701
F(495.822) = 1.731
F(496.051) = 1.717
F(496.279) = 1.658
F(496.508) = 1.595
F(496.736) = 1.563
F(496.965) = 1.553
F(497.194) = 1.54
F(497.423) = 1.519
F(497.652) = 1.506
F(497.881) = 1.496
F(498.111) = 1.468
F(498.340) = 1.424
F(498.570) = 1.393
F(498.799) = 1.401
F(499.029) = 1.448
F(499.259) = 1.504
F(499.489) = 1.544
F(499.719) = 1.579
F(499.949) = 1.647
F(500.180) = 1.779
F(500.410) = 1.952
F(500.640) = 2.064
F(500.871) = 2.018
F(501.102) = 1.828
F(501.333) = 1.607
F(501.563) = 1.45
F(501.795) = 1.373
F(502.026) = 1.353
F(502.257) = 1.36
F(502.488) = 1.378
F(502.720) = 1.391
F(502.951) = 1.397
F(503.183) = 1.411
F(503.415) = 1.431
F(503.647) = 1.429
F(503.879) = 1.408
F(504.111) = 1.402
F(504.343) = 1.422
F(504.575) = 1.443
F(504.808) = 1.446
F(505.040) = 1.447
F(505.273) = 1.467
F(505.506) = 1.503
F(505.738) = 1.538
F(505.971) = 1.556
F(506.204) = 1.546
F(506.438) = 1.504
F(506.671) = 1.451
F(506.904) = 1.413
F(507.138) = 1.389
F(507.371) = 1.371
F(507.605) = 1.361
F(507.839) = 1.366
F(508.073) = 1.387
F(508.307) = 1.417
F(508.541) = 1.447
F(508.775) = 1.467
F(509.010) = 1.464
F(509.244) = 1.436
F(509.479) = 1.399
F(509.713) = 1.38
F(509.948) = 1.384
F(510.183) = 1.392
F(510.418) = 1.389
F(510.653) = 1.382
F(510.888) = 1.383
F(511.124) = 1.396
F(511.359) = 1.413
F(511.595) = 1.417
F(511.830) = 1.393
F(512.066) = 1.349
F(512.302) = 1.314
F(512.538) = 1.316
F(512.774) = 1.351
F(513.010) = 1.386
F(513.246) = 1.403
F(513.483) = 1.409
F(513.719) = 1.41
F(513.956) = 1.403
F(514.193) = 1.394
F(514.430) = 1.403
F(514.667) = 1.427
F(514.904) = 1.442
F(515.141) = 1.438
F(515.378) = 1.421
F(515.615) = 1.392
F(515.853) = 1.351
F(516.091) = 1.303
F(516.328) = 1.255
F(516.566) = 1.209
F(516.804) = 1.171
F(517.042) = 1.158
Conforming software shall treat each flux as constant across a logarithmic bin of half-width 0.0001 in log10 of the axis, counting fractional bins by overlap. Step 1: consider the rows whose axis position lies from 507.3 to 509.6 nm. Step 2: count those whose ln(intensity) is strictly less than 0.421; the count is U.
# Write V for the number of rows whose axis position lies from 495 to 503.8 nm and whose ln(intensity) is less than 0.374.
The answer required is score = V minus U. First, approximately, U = 10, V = 14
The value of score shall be 4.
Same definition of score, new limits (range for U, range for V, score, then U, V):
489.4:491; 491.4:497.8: 0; 3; 3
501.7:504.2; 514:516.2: -2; 11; 9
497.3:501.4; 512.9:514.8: -1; 9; 8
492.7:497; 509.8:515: 22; 0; 22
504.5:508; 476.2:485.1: -11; 12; 1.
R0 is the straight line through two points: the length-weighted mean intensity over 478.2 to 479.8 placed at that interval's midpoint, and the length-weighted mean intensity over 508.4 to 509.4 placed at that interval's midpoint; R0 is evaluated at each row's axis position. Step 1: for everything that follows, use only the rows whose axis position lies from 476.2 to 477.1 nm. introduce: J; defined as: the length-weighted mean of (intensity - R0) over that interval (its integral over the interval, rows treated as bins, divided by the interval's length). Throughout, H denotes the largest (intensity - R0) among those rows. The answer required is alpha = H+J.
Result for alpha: 0.04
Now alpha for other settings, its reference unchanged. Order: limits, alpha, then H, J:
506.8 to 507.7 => -0.11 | -0.04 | -0.07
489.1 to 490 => 0.05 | 0.04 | 0.01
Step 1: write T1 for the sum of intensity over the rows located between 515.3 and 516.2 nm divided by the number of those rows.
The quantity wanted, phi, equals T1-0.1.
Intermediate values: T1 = 1.37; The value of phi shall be 1.27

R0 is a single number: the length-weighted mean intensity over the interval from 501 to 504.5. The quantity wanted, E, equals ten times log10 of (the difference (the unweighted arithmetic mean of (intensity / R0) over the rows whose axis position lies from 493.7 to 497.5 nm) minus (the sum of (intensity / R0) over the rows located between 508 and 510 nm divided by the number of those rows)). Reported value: -8.7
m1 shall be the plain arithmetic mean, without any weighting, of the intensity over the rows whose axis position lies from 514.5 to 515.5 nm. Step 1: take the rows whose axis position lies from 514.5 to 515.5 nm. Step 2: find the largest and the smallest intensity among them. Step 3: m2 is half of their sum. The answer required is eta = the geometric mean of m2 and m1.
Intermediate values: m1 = 1.43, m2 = 1.43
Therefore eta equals 1.43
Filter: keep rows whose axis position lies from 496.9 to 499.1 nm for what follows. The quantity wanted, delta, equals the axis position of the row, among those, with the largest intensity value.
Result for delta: 496.965 nm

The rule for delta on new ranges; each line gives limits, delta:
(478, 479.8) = 479.652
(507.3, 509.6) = 508.775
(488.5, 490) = 489.921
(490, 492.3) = 490.598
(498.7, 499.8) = 499.719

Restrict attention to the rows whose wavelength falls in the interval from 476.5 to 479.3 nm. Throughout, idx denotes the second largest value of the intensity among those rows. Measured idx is 1.538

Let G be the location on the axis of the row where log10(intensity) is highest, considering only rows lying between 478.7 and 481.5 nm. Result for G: 481.422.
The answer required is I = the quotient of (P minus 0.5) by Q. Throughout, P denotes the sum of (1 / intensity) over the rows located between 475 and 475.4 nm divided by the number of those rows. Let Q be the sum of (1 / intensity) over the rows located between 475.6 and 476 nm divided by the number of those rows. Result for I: 0.298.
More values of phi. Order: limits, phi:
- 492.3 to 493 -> 1.42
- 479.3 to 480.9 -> 1.43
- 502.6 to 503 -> 1.29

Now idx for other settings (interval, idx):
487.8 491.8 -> 1.554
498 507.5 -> 2.018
